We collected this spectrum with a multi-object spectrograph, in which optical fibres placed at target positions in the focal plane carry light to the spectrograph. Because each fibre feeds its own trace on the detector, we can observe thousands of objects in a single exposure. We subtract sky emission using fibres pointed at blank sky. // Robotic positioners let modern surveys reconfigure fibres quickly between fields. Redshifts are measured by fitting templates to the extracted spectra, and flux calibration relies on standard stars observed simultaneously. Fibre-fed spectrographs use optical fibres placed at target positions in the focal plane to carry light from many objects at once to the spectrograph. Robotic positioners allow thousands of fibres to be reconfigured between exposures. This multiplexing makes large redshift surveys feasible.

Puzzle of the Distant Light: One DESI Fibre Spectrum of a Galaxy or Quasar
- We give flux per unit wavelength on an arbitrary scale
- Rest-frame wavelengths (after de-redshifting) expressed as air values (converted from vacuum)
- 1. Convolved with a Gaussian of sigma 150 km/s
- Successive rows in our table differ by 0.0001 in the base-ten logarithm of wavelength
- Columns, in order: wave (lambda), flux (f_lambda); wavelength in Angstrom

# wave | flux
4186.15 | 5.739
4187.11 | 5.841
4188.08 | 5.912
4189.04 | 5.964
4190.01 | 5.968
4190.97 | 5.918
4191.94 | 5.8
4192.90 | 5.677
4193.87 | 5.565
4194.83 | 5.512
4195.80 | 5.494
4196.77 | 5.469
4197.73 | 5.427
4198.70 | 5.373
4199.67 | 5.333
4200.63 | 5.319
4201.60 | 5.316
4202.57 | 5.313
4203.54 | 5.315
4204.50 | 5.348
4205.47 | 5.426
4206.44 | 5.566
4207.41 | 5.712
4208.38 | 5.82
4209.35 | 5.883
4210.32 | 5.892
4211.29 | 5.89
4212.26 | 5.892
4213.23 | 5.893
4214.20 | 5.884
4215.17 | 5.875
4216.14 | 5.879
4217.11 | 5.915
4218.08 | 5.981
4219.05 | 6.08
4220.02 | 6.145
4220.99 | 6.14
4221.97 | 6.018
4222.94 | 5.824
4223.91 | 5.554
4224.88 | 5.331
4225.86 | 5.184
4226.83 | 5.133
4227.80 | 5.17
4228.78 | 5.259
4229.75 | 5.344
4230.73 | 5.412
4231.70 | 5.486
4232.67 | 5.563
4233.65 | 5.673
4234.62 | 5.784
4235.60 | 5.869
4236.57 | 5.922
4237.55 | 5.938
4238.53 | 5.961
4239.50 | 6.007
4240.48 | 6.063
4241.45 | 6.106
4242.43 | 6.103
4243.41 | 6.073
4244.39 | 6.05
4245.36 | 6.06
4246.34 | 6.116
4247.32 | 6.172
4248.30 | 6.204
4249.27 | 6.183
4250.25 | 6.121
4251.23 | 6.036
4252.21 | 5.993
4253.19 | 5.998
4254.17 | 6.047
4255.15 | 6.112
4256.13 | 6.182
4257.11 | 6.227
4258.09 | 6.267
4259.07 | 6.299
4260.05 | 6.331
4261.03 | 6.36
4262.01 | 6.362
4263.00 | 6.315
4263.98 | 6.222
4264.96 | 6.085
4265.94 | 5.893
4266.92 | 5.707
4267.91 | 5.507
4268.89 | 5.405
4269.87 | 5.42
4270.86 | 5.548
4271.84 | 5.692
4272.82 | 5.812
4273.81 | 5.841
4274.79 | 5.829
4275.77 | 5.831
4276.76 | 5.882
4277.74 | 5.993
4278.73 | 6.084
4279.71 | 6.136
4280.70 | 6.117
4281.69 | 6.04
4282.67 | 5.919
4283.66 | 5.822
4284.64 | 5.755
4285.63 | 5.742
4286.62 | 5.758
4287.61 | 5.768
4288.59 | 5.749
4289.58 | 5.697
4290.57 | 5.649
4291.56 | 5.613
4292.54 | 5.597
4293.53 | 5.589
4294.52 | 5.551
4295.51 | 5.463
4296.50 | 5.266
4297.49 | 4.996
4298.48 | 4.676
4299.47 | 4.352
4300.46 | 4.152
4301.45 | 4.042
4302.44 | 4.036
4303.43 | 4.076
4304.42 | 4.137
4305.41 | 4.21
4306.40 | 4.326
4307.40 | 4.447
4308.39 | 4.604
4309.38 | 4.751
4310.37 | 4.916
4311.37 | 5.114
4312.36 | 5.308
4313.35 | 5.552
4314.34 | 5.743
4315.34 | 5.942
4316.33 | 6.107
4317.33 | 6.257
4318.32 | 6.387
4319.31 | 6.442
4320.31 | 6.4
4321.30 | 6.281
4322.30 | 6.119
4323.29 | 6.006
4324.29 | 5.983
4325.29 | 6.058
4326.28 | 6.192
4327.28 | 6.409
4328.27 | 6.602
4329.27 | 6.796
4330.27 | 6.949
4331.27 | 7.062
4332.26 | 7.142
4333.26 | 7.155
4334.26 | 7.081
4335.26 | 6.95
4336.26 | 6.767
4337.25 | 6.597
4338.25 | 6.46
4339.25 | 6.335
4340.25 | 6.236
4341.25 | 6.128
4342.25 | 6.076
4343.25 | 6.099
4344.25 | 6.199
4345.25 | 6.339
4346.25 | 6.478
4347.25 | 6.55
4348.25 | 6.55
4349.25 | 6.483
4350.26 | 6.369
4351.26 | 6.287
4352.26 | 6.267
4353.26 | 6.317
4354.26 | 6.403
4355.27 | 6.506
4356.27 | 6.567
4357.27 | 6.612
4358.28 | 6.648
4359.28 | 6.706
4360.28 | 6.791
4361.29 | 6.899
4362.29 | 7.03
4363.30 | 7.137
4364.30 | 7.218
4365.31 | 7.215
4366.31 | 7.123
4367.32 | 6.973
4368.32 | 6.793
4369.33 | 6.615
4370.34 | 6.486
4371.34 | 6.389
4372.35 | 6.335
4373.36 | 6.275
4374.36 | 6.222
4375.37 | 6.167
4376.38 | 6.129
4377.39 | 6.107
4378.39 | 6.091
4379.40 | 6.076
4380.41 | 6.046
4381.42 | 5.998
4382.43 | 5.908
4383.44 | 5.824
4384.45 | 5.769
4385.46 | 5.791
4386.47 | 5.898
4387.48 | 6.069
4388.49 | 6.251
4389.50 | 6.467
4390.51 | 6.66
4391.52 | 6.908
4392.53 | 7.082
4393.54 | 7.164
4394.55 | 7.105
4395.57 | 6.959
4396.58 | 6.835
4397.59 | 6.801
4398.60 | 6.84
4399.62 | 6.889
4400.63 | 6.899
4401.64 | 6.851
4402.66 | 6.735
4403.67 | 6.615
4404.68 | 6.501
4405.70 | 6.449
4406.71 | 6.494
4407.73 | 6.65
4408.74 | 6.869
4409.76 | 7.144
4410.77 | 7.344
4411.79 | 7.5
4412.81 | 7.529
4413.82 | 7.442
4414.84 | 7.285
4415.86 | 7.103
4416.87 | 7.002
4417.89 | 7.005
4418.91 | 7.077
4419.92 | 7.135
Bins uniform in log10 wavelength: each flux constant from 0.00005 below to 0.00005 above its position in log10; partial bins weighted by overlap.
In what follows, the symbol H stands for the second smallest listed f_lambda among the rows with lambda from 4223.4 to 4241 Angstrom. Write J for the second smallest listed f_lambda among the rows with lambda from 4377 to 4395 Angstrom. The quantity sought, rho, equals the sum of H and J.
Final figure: 11.0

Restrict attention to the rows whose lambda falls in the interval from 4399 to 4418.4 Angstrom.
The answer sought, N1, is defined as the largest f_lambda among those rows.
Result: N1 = 7.529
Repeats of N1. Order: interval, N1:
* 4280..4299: 6.117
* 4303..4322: 6.442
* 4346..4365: 7.218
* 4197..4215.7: 5.893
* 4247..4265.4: 6.362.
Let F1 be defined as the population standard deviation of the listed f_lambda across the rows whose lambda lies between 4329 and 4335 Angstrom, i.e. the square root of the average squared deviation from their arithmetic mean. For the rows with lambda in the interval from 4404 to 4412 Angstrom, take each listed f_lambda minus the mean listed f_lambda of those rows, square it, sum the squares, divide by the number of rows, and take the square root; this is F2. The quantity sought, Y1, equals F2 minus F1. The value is 0.26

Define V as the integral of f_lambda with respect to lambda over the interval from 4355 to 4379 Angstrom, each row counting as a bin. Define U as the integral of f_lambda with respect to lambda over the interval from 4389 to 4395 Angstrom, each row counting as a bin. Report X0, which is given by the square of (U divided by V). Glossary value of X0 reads 0.1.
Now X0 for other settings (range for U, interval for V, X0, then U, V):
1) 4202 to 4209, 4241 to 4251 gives 0.4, 39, 61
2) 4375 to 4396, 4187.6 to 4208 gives 1.4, 132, 113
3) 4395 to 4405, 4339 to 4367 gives 0.1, 68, 184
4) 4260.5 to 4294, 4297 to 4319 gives 3.3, 196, 108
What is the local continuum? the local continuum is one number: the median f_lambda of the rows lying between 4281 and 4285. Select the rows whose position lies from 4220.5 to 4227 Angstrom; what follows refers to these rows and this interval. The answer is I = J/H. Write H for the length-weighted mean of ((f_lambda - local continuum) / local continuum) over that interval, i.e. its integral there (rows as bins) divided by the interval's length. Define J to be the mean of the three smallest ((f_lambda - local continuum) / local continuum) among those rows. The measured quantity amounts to 2.6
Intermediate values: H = -0.04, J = -0.11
